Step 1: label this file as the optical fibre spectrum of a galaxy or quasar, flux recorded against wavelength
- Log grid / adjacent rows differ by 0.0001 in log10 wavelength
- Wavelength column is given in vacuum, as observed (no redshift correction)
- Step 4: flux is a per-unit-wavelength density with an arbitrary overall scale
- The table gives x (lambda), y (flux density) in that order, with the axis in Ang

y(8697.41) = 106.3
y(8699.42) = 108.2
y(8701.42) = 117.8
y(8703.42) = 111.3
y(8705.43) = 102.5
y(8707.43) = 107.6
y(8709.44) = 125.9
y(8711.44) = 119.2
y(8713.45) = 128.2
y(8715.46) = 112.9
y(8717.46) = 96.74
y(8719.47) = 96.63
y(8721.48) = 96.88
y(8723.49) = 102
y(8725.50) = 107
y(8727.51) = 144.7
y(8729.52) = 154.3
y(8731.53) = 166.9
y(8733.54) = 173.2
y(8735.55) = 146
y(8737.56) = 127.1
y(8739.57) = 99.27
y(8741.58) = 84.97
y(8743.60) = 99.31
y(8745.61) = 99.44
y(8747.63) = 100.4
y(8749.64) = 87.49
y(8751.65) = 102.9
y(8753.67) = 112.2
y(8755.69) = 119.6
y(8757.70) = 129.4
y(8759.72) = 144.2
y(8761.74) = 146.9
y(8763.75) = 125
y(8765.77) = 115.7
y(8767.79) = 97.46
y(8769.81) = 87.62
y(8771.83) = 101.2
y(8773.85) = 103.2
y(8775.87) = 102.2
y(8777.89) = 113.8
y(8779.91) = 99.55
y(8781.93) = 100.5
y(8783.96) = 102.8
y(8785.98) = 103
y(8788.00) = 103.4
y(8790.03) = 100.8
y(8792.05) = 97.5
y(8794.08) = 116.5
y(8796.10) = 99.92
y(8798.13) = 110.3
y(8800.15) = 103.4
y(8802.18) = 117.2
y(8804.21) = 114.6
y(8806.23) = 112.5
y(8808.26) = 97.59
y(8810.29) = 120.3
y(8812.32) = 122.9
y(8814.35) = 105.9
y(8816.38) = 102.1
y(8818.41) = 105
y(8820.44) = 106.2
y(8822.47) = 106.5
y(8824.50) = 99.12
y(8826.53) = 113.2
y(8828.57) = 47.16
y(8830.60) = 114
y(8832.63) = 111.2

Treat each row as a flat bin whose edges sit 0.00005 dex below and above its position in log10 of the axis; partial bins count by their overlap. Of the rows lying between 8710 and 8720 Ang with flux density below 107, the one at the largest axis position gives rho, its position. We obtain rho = 8719.47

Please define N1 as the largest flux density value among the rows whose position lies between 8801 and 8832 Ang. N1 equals 122.9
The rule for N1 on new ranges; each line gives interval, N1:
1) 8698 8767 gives 173.2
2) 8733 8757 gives 173.2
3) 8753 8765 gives 146.9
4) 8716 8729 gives 144.7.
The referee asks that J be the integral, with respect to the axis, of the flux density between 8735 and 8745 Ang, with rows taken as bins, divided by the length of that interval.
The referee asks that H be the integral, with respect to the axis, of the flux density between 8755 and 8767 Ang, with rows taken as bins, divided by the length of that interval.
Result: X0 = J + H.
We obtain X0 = 239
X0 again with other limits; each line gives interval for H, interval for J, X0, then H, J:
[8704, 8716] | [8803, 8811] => 227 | 116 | 111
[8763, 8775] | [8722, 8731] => 232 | 105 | 127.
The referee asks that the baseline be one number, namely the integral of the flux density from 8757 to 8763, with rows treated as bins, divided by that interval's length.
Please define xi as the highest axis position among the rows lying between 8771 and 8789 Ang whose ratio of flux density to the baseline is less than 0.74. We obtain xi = 8788.00 Ang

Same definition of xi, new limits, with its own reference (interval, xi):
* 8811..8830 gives 8828.57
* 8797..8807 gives 8800.15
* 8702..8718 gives 8717.46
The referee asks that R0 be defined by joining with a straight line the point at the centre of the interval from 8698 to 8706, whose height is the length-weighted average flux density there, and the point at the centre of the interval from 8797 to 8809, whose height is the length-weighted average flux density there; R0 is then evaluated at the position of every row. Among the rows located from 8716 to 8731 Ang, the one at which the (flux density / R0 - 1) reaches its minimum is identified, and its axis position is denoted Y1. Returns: 8719.47 Ang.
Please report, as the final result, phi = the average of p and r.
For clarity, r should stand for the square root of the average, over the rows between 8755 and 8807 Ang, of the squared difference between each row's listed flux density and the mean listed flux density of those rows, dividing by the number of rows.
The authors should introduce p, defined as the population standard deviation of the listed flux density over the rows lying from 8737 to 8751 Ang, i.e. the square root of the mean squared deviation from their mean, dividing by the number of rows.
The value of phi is 13.2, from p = 12.6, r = 14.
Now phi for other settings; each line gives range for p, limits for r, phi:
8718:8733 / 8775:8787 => 16.3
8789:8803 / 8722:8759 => 16.9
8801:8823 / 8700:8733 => 14.1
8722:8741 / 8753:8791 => 20.9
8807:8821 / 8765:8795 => 8.0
